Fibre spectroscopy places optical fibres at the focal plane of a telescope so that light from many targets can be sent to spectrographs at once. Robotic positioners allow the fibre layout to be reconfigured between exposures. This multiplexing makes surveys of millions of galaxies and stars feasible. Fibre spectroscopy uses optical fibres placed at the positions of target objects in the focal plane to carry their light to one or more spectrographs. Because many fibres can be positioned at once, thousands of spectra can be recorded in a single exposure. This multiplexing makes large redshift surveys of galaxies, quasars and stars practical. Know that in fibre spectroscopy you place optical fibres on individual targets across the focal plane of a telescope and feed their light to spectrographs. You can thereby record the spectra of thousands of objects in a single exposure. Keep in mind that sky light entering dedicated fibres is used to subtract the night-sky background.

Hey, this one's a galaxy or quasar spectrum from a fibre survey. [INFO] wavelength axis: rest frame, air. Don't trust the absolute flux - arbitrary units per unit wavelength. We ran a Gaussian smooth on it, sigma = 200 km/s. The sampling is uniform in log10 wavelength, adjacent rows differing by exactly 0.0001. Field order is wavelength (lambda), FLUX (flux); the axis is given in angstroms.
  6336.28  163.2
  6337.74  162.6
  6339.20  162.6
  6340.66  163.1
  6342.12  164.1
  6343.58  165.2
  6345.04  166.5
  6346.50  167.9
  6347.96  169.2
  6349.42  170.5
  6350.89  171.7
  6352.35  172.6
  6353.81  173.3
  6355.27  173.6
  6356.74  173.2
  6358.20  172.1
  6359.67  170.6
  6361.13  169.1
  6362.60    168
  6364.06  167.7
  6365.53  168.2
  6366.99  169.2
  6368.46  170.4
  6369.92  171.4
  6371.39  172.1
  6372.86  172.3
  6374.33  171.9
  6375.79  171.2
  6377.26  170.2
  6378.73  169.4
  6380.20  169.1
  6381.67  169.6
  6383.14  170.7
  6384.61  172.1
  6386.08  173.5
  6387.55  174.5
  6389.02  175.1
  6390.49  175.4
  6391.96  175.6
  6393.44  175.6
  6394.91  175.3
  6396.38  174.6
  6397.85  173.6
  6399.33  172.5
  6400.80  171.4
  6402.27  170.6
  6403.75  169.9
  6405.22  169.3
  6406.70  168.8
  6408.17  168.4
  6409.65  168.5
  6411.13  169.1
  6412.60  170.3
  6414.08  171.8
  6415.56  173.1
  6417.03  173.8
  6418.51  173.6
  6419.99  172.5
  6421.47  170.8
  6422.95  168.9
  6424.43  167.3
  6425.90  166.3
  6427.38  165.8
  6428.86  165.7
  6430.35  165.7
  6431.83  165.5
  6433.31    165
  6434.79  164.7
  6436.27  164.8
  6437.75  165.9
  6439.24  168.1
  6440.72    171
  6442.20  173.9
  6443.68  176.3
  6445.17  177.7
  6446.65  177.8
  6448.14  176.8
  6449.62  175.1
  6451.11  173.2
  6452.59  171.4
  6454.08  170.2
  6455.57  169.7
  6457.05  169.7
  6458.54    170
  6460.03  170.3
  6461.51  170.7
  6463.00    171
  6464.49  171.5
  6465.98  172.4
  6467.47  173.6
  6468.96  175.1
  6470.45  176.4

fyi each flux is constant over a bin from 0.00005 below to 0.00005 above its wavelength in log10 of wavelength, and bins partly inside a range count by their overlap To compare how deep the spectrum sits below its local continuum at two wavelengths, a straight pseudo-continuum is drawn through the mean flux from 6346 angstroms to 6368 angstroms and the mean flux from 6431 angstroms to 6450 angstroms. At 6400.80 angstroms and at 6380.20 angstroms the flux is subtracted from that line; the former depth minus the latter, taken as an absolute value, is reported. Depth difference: 2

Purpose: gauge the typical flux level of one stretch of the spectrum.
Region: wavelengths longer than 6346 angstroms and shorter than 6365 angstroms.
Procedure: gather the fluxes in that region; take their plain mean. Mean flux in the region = 171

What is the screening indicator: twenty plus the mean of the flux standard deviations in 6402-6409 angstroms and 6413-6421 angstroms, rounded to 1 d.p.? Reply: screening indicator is 20.8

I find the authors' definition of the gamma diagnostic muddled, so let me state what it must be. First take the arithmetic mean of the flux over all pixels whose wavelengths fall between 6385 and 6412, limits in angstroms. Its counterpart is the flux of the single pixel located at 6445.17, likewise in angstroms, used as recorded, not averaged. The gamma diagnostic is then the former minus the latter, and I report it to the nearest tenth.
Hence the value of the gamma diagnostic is -5.4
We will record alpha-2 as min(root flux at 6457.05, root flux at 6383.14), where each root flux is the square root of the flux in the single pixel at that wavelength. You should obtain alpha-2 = 13.03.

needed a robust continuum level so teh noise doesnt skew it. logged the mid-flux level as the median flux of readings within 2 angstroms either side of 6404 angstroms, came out 170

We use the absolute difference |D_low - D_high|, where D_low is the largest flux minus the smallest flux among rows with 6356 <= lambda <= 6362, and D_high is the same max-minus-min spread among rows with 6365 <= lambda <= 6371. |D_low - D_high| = 1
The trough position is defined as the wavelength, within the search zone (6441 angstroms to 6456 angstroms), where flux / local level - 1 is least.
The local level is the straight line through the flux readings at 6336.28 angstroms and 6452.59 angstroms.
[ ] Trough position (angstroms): 6455.57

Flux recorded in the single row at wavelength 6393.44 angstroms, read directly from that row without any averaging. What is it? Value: 175.6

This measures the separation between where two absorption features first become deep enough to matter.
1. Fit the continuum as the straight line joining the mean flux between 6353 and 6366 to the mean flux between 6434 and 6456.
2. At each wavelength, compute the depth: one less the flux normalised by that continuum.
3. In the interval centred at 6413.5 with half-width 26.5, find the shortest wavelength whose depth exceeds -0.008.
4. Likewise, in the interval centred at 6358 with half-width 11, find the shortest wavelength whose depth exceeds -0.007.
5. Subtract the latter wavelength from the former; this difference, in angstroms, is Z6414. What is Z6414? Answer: 51.4 angstroms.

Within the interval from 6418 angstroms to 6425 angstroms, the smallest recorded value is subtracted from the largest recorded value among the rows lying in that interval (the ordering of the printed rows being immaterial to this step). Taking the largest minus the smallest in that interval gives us 6.3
